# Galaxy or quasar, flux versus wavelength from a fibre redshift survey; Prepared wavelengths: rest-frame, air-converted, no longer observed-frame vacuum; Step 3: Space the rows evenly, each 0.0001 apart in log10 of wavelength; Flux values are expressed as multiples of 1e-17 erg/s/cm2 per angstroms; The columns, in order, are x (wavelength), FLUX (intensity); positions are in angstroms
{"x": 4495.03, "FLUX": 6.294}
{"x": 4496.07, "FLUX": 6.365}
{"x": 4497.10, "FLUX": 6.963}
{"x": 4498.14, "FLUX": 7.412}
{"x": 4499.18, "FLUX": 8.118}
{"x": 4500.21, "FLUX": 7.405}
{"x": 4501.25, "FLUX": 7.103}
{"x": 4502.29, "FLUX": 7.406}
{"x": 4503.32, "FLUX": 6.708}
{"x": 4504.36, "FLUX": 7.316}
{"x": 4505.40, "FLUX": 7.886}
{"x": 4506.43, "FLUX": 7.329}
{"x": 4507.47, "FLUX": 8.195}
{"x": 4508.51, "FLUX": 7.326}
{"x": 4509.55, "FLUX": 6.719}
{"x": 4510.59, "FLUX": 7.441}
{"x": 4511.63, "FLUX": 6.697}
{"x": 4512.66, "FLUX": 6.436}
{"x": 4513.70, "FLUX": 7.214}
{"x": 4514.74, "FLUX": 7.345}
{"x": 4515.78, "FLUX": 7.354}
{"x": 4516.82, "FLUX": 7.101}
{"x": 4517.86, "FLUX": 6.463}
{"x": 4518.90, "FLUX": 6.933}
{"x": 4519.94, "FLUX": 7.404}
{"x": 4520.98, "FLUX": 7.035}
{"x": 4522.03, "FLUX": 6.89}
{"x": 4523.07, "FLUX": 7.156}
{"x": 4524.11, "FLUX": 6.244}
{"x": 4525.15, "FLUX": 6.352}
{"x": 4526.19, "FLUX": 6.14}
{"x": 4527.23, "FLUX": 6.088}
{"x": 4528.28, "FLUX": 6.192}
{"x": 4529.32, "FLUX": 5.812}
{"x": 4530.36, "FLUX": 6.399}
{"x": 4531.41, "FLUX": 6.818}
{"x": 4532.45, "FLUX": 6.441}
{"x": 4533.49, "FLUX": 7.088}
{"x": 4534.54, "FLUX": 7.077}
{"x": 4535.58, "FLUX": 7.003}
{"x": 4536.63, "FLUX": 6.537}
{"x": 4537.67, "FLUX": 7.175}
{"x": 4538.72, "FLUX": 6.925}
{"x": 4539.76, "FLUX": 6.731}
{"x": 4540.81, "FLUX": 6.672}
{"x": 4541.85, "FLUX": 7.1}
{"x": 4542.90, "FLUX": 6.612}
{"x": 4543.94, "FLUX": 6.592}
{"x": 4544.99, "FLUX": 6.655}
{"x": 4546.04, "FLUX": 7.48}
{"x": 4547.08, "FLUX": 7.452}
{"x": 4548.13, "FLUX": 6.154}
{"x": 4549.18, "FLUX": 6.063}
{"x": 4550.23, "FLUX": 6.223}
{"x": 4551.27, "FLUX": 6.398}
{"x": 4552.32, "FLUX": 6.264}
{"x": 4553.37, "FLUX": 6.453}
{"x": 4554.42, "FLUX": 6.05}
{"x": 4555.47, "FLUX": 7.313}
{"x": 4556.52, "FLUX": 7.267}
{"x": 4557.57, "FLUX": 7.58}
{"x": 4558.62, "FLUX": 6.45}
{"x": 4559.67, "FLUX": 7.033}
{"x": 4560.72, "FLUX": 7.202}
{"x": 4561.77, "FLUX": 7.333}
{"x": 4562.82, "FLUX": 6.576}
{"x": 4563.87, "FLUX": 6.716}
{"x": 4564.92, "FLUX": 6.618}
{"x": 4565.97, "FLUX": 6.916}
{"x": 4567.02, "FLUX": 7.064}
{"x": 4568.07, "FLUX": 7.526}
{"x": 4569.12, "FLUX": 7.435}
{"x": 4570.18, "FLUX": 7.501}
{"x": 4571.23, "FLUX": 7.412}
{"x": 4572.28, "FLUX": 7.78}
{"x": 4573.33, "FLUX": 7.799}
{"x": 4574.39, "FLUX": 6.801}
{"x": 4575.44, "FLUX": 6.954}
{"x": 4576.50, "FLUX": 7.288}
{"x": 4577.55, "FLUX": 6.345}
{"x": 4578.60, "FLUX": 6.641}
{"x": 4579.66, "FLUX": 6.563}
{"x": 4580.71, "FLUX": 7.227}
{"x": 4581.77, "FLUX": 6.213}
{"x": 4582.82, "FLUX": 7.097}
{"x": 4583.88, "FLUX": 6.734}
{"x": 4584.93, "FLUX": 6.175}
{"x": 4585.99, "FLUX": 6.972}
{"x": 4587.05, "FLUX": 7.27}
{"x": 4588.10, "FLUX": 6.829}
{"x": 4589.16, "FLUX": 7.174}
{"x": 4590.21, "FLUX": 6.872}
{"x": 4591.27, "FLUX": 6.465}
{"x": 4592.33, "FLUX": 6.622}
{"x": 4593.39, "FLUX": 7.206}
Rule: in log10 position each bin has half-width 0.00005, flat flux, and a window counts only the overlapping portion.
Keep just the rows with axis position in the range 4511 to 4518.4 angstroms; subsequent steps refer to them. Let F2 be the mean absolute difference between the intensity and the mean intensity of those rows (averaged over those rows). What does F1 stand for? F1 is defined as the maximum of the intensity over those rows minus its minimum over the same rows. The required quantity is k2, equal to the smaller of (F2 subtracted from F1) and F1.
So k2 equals 0.56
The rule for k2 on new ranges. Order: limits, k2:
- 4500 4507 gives 0.95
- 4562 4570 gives 0.64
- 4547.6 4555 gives 0.28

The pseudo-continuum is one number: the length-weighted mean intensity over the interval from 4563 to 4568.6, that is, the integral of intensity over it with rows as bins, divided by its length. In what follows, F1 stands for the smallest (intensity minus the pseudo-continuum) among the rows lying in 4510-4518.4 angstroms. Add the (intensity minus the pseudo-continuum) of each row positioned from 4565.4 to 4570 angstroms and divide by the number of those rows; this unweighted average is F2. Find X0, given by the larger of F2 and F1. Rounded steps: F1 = -0.52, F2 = 0.28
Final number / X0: 0.3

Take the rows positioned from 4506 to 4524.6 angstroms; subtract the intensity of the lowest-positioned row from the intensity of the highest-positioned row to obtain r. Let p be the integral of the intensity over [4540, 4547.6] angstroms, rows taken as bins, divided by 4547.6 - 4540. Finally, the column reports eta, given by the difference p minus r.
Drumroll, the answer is 8.02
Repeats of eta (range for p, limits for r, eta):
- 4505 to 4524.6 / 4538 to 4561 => 6.83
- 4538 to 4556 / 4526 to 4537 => 6.26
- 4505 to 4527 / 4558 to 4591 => 6.59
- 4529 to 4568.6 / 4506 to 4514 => 6.90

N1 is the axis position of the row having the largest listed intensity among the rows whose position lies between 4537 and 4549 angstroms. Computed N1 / 4546.04 angstroms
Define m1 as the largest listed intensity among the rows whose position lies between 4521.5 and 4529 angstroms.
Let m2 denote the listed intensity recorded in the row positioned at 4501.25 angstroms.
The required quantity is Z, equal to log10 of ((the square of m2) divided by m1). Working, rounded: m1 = 7.156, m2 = 7.103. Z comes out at 0.848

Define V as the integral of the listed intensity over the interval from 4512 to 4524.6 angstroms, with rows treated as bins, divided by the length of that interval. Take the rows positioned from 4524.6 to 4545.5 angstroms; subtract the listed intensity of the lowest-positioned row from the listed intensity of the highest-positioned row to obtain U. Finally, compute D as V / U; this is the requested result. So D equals 23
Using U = 0.30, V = 6.96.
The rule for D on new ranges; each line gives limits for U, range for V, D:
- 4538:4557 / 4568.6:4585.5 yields 20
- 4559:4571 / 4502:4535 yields 15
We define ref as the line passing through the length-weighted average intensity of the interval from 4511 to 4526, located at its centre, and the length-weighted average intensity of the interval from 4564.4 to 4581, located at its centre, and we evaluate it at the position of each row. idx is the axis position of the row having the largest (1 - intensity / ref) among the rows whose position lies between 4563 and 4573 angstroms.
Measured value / 4564.92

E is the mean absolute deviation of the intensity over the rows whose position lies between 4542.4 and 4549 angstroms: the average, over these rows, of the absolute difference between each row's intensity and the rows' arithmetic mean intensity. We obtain 0.43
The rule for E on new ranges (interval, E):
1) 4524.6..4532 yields 0.23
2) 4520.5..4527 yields 0.39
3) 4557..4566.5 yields 0.31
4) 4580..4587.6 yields 0.38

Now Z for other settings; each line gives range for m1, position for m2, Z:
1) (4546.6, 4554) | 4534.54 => 0.827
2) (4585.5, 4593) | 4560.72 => 0.853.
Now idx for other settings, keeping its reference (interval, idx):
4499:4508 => 4503.32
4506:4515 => 4512.66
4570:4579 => 4577.55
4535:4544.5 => 4536.63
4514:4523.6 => 4517.86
